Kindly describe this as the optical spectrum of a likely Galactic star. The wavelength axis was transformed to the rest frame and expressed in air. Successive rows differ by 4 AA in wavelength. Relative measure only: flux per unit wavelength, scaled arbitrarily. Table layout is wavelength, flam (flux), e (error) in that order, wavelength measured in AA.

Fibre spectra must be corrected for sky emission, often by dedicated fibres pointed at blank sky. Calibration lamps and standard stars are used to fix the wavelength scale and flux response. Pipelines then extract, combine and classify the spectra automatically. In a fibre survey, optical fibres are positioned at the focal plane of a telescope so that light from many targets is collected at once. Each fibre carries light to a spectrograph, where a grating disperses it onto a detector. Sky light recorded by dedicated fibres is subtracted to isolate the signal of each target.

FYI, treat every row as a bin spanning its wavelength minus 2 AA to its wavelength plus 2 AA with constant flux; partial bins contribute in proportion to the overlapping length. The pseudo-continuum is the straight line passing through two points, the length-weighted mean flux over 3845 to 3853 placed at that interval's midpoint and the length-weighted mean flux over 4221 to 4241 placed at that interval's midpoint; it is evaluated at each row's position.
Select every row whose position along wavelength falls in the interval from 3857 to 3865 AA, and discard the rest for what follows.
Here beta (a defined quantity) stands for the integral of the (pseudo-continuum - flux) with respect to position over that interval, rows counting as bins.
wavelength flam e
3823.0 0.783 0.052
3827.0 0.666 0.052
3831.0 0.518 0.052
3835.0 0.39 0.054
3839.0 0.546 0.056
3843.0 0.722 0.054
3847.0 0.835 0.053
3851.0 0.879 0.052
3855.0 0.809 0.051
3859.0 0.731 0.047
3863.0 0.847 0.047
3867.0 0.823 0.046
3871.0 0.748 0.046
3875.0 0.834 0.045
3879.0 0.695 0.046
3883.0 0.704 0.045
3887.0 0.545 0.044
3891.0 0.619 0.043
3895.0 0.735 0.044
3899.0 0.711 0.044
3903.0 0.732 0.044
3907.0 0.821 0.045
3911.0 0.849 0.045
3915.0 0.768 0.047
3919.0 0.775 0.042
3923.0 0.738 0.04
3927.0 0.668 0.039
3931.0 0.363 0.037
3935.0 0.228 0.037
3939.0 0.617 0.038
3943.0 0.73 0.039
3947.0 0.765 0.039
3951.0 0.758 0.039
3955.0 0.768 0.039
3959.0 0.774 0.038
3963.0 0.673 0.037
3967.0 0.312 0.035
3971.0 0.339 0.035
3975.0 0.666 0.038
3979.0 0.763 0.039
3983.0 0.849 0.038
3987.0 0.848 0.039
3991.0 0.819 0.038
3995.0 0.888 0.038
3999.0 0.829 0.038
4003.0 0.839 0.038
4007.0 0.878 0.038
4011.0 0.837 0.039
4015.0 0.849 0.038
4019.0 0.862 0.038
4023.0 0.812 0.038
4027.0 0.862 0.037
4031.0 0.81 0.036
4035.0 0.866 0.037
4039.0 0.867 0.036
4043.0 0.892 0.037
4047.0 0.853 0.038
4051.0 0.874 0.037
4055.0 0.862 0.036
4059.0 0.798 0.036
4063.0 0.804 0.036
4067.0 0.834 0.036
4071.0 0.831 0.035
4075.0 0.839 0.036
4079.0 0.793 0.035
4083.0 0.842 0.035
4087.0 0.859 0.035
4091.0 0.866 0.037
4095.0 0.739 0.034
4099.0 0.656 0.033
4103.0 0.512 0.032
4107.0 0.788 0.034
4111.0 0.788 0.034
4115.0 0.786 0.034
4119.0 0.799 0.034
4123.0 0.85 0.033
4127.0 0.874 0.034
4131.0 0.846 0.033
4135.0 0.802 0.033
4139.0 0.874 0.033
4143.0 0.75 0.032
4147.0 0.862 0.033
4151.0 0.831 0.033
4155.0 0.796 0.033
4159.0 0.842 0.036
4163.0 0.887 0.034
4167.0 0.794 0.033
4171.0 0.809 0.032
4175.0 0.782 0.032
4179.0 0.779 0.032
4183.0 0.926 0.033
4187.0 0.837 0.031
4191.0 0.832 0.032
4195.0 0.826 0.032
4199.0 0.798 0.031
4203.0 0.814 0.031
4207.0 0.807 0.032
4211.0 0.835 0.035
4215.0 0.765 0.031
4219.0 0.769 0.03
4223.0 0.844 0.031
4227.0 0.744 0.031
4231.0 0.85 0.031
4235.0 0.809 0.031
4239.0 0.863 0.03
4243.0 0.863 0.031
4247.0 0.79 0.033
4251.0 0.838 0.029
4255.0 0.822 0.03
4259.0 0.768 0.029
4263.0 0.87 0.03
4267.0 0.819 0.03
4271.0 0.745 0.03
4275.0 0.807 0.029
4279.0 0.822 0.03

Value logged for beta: 0.54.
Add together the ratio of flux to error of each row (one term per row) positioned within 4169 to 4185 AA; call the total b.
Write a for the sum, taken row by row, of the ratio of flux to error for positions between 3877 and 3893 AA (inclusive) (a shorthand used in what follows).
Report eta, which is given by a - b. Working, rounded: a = 58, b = 102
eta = -45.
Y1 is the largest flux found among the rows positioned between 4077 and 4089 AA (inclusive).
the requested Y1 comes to 0.859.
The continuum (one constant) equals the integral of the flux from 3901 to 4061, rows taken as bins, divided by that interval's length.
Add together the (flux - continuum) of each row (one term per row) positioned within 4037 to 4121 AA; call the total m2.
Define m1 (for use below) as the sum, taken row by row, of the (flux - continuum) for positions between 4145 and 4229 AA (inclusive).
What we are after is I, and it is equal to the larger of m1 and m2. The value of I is 1.38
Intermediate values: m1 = 1.4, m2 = 1.08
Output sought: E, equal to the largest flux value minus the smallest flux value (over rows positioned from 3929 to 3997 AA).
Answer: 0.66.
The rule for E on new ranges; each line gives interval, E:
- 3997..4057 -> 0.08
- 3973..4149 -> 0.38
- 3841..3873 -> 0.16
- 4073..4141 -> 0.36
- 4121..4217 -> 0.18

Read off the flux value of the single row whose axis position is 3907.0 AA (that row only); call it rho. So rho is 0.821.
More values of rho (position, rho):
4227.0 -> 0.744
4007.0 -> 0.878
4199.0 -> 0.798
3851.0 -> 0.879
